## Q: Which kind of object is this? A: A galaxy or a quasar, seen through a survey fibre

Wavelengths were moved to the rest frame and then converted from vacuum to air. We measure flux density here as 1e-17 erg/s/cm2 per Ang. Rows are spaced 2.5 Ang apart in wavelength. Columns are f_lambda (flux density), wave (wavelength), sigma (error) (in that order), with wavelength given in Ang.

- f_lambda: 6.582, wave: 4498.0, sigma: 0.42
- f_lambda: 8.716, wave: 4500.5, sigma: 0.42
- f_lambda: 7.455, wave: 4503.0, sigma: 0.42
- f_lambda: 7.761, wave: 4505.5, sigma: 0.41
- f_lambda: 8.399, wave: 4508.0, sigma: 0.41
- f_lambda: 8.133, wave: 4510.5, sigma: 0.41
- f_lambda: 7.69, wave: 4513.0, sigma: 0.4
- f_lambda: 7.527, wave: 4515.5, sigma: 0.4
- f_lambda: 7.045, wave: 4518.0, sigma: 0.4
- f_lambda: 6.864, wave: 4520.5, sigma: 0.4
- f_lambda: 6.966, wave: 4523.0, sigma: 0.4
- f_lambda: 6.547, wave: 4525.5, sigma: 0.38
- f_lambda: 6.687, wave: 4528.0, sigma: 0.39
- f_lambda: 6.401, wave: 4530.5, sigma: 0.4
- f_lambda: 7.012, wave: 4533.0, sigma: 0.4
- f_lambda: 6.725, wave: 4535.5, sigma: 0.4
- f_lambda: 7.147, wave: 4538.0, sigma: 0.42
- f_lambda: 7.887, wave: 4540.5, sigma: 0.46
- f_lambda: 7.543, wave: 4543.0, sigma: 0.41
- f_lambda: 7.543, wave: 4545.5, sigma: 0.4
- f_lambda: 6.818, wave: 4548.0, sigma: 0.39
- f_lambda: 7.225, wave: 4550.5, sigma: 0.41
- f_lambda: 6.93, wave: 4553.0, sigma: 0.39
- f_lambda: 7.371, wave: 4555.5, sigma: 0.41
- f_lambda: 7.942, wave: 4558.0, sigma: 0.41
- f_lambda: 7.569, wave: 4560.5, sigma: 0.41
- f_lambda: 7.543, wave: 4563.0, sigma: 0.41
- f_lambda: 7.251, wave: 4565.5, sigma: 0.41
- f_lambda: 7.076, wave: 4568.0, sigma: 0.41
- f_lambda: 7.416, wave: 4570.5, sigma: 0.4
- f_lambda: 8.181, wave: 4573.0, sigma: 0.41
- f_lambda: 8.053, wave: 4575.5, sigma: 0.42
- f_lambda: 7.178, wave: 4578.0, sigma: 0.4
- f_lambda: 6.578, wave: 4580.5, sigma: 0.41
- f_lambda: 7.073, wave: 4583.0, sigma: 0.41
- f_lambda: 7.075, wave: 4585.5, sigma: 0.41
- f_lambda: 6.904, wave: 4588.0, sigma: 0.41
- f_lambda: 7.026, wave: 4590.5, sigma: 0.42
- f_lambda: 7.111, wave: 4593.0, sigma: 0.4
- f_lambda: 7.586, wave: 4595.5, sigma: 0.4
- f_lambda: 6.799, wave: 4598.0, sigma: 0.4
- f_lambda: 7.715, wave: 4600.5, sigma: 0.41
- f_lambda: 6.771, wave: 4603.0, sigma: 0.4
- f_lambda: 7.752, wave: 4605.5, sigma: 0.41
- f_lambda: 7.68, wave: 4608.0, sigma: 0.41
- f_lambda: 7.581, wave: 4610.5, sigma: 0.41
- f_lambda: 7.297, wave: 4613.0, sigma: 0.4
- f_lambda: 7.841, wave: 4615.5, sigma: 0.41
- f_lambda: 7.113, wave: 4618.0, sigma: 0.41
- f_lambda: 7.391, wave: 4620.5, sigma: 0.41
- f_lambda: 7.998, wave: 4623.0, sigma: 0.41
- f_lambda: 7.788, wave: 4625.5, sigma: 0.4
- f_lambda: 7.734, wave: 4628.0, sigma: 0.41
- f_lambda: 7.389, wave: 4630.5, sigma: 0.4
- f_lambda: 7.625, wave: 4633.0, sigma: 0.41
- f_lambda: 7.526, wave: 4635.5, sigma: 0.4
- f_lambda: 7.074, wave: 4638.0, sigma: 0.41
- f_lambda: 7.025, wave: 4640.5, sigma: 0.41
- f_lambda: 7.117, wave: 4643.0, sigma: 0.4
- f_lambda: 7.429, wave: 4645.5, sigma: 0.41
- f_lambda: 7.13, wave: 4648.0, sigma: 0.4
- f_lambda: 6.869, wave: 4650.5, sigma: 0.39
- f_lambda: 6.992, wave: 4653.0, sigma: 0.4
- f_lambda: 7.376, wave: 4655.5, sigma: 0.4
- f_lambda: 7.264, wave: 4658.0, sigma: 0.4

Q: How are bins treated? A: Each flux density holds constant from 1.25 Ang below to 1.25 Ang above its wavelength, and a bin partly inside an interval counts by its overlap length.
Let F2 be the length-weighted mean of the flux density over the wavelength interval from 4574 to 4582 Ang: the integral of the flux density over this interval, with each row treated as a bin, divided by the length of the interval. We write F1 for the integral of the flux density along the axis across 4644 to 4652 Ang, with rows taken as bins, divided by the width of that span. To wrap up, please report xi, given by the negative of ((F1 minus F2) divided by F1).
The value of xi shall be 0.022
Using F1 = 7.14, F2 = 7.29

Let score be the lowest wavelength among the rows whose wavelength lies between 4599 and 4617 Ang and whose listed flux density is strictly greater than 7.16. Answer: 4600.5 Ang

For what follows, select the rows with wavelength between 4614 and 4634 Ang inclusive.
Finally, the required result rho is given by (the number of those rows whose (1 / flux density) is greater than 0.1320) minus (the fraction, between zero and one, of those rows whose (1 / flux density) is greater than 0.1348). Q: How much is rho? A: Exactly 2.6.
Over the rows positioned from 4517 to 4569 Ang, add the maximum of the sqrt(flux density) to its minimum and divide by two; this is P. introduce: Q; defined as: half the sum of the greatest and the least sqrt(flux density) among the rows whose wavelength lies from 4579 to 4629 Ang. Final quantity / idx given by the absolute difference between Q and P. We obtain 0.02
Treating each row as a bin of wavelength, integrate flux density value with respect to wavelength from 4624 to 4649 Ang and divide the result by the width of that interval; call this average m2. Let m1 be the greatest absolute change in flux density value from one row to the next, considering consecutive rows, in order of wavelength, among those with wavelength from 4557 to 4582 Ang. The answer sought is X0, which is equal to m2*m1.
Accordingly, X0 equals 6.5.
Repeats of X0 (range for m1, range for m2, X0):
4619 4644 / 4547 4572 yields 4.4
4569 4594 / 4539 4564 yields 6.5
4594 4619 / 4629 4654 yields 7.1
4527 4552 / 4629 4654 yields 5.3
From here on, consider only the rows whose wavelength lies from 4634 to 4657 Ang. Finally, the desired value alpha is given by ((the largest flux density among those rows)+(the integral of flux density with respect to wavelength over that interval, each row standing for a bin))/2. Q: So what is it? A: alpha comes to 86.3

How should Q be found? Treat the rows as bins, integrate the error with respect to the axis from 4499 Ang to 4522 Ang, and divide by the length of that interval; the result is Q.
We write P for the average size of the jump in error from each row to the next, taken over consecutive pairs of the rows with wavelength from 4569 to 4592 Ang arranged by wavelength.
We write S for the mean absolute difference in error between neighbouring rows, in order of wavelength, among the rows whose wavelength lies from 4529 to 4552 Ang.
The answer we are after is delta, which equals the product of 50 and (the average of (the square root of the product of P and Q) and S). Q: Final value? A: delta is 1.85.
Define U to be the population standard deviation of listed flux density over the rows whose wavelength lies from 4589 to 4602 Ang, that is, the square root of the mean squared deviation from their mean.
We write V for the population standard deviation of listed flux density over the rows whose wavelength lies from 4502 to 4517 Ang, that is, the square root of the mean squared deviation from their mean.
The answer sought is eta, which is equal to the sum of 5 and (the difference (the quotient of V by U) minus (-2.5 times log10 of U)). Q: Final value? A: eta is 4.82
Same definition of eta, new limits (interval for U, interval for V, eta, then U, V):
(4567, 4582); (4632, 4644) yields 4.81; 0.56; 0.250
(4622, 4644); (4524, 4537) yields 4.41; 0.33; 0.204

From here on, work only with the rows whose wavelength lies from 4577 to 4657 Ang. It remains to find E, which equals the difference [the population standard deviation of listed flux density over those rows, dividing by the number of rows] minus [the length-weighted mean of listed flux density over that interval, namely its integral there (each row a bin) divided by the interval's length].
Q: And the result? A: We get -6.94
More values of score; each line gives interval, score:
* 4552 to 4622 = 4555.5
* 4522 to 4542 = 4540.5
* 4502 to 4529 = 4503.0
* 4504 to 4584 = 4505.5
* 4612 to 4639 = 4613.0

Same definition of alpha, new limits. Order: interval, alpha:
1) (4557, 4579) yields 87.5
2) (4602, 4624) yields 86.4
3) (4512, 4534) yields 80.4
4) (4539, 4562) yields 89.3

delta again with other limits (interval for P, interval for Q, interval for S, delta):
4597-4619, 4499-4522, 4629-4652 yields 1.48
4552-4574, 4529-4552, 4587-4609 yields 1.32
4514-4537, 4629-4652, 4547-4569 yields 1.31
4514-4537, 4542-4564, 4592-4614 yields 1.25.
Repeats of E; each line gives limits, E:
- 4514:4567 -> -6.75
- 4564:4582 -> -6.87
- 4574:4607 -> -6.79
